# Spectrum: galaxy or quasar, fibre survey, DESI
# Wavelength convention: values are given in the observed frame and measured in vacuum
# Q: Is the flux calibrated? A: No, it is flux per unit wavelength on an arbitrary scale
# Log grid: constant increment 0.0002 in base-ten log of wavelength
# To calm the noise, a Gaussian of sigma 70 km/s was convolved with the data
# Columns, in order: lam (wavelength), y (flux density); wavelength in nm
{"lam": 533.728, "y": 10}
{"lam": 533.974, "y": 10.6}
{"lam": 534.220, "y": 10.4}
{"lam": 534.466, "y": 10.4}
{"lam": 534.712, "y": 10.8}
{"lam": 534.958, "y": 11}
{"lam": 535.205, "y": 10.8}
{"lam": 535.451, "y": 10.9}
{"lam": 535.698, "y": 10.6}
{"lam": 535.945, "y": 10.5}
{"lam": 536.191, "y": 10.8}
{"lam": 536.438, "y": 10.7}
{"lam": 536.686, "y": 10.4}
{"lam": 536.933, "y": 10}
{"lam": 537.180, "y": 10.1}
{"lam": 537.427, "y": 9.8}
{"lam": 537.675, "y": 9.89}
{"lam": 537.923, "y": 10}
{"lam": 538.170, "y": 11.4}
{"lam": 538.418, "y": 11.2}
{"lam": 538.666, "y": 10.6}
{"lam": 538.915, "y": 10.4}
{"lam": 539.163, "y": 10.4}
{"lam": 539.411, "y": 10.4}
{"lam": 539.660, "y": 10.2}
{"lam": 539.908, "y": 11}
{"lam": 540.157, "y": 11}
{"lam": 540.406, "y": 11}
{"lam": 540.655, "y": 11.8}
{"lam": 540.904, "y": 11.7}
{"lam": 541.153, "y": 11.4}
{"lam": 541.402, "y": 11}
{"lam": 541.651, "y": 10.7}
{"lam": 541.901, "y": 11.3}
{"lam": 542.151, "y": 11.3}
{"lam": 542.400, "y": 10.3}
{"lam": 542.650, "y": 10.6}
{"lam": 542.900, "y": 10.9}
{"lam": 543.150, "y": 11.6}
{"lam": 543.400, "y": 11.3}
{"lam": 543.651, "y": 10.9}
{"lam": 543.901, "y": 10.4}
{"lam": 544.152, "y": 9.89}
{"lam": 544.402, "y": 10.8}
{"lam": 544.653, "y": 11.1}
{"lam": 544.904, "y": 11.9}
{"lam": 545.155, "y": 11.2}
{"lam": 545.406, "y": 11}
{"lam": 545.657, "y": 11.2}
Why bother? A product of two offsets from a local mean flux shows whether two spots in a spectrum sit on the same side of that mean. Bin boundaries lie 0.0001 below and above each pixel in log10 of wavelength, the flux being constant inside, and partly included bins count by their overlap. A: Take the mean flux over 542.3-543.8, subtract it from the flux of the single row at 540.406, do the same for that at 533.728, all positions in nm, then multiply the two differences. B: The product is -0.06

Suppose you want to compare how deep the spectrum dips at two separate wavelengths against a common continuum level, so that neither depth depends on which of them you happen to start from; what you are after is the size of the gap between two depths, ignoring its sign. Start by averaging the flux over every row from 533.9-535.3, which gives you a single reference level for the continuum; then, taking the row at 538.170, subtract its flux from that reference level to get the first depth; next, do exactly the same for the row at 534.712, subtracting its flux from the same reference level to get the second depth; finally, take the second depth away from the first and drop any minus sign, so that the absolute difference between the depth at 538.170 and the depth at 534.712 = 0.60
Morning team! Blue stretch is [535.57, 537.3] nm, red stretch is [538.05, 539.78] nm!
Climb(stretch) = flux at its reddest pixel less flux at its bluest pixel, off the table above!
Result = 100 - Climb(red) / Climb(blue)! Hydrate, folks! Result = 97.6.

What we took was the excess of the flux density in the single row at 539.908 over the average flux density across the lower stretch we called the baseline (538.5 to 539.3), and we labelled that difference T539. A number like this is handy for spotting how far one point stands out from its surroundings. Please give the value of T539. 0.5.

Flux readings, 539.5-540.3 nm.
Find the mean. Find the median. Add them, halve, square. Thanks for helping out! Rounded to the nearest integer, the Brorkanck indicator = 118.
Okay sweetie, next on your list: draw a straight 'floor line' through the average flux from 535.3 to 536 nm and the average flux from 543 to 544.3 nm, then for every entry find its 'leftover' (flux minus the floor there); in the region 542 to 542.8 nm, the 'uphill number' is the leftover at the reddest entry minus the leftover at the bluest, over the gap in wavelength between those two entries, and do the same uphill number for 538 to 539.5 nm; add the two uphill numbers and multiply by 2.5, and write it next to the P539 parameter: -6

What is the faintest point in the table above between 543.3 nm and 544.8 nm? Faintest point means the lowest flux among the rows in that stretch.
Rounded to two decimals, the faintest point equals 9.89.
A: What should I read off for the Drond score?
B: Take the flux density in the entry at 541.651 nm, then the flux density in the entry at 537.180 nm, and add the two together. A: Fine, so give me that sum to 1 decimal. 20.8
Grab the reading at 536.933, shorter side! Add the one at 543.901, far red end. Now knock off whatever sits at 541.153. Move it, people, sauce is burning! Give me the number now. 9.0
